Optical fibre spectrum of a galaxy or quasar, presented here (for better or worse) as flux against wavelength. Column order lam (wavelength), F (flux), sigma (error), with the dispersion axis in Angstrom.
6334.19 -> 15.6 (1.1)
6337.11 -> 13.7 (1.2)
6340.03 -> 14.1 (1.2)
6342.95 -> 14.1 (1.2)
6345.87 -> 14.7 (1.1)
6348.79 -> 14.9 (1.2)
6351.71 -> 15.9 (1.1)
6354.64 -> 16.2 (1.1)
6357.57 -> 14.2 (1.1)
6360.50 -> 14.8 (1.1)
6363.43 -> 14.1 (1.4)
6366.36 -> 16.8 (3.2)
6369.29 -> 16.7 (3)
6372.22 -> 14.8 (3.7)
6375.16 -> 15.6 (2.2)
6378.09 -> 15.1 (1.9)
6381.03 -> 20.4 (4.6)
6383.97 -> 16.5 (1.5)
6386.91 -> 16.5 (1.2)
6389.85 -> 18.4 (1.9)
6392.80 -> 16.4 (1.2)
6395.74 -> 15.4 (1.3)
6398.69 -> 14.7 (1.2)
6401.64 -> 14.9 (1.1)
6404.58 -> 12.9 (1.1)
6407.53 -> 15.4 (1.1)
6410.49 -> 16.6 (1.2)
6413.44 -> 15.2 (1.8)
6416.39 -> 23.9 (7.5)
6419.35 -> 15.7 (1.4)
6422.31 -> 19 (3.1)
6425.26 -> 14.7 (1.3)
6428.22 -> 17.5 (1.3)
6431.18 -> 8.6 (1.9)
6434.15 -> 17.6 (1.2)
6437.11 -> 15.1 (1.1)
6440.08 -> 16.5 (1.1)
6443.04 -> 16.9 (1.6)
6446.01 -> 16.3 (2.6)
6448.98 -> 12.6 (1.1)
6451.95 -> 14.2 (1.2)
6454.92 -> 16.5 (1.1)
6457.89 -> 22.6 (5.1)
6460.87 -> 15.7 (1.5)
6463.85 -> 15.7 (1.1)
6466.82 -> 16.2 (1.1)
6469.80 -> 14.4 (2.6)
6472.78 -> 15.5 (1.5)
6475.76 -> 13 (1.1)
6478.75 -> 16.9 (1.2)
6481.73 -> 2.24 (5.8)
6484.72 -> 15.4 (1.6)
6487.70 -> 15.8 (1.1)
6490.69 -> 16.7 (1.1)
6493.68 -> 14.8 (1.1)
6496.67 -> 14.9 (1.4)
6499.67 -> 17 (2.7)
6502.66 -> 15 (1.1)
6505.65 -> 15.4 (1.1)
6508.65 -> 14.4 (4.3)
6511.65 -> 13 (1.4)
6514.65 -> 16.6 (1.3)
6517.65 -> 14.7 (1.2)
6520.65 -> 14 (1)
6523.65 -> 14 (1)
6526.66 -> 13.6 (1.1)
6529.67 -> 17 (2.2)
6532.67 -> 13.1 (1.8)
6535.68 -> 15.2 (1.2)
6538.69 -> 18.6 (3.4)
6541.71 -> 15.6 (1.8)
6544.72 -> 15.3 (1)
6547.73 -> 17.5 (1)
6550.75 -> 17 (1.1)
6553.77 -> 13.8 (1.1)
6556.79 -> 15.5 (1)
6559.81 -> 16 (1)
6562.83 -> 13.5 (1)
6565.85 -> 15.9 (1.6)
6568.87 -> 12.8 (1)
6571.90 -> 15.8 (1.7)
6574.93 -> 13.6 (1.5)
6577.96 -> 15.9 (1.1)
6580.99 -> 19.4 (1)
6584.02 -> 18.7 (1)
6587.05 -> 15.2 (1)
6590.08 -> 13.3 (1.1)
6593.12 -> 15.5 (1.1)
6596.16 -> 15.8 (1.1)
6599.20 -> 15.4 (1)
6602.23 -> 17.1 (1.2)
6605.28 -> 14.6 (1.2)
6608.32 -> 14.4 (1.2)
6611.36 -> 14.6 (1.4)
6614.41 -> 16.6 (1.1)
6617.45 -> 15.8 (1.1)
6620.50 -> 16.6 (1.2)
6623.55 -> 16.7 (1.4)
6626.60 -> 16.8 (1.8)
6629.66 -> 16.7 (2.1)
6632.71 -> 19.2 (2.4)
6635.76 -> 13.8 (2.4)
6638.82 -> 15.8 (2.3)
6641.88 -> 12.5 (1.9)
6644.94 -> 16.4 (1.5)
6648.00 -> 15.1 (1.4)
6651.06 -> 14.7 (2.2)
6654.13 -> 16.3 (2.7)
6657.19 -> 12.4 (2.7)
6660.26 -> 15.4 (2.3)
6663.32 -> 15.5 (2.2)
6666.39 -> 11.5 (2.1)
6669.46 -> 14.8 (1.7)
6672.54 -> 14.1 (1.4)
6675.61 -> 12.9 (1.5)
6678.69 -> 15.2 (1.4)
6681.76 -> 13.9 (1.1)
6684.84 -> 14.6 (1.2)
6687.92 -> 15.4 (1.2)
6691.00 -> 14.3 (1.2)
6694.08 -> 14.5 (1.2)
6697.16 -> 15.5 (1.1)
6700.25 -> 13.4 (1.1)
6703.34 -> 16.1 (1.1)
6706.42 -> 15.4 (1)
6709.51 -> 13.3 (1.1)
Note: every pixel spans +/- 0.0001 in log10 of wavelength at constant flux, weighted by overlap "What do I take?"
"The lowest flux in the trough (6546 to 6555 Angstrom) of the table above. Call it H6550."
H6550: 13.8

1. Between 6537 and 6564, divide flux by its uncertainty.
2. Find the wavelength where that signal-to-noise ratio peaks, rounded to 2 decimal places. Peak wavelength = 6547.73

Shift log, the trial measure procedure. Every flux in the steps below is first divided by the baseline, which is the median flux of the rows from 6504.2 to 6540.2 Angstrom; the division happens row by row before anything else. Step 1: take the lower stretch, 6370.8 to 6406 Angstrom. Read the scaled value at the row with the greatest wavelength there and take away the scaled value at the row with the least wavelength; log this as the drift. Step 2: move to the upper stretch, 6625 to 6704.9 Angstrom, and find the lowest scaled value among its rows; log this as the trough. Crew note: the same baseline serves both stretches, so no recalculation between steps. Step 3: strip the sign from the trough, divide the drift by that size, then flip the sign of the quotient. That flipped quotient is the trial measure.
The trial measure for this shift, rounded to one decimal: 0.2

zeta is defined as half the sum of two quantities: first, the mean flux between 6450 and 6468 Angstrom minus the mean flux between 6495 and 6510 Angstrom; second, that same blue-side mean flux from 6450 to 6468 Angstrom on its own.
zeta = 9.1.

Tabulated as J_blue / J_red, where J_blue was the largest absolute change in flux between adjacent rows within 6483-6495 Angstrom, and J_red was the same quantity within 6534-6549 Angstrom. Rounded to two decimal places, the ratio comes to 0.56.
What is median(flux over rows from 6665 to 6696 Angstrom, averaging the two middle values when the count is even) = 14.4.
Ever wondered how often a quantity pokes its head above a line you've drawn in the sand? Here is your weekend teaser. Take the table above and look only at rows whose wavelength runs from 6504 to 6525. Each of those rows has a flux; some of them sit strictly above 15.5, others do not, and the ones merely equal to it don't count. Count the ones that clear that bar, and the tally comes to 1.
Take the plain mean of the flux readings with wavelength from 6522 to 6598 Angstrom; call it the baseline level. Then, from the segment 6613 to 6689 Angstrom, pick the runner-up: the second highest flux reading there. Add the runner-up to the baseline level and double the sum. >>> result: 64.6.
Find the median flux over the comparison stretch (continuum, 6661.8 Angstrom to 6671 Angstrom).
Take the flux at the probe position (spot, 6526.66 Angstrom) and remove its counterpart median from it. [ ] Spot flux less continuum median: -1.2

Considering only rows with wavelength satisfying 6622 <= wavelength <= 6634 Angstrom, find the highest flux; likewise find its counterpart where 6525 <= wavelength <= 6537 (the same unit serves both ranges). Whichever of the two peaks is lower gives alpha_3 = 17.0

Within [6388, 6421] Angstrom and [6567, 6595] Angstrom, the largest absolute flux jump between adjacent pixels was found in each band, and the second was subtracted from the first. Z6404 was 5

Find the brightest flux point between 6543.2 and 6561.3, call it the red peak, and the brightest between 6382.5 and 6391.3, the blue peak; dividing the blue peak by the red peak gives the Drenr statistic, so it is 1.05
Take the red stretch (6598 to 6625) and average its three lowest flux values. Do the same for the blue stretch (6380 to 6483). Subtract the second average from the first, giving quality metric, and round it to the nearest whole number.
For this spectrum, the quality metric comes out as 7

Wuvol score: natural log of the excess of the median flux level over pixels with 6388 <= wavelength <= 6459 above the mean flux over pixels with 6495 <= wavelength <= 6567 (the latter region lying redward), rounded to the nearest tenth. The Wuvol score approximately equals -0.3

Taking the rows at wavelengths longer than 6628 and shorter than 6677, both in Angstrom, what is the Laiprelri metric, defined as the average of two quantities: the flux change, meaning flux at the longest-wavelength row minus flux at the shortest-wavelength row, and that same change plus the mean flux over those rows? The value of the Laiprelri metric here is 3.6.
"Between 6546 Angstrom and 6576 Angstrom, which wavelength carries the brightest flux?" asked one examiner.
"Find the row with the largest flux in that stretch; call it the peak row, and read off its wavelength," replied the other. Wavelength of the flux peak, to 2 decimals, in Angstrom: 6547.73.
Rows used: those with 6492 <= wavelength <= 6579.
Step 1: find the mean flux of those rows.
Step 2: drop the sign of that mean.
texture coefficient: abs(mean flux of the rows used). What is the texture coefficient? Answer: 15.2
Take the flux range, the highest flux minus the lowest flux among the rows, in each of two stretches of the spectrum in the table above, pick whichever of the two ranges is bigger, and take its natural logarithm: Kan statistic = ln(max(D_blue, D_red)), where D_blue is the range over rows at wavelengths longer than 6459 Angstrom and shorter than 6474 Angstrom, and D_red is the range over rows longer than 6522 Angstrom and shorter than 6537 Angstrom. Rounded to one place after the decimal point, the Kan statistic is 1.4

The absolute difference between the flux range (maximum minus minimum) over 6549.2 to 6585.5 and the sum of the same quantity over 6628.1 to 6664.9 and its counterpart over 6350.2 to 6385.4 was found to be 6.5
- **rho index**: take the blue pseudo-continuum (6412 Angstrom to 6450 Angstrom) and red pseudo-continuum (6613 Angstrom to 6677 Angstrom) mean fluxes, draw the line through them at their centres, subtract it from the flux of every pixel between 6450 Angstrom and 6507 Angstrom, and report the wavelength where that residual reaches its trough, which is 6481.73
